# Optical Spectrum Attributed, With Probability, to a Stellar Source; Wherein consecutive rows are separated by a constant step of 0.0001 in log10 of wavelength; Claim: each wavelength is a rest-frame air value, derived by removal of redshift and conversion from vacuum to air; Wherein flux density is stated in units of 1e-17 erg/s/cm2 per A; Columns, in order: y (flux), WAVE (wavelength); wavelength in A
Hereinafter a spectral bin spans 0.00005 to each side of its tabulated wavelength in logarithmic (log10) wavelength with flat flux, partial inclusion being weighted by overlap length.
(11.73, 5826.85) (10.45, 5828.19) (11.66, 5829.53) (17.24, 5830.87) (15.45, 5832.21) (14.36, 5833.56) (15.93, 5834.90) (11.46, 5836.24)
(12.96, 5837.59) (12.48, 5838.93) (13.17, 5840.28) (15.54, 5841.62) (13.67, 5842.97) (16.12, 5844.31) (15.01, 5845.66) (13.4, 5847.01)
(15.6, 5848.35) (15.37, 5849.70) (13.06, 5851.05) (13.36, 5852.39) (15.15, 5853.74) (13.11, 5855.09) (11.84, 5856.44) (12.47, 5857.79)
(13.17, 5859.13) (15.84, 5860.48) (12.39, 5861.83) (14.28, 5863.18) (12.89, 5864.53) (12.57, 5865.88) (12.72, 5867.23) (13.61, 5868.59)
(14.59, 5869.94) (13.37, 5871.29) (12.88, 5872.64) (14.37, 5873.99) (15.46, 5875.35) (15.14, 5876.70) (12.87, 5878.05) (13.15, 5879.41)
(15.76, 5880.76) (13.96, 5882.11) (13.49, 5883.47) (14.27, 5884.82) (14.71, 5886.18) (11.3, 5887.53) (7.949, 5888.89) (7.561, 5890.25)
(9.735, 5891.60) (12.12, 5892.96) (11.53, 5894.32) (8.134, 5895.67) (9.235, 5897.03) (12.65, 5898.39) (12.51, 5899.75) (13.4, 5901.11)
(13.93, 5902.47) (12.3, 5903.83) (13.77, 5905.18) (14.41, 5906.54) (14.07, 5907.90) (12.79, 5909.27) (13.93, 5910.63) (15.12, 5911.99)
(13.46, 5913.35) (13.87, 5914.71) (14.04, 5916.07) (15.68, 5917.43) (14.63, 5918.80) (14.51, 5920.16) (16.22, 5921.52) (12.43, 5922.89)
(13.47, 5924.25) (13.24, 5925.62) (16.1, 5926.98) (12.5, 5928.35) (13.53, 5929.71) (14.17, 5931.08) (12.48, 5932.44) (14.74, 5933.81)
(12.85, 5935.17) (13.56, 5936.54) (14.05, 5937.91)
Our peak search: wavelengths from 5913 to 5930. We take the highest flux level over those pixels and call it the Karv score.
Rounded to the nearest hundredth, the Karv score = 16.22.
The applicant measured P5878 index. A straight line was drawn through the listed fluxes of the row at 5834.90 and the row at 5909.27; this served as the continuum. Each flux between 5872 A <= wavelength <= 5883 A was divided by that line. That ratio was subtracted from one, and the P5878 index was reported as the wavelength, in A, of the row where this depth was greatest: 5872.64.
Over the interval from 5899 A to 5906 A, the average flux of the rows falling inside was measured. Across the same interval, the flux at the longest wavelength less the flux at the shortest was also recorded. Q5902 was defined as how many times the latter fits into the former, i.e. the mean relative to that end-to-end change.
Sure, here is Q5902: 10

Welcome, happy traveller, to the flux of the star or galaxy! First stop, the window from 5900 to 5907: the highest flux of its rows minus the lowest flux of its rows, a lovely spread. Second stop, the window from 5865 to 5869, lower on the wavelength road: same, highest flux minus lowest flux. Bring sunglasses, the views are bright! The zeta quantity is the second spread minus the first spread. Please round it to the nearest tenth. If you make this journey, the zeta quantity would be -1.1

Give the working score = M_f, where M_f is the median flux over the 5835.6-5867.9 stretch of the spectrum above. 13.2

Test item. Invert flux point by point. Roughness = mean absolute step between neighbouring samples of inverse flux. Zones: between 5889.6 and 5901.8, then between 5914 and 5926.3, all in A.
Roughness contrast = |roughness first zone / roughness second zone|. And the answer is 3.0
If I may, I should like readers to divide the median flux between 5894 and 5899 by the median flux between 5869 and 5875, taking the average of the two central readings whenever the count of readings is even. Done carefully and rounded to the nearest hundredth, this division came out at 0.75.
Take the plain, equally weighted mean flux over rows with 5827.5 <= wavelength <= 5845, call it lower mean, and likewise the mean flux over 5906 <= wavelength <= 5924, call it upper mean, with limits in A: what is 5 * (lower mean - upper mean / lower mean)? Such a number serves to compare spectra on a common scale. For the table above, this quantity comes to 64.3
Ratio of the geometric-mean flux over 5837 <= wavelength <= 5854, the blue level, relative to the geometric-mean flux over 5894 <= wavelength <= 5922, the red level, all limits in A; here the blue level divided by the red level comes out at 1.07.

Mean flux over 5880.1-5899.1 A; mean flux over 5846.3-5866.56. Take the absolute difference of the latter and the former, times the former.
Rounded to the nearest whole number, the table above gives 24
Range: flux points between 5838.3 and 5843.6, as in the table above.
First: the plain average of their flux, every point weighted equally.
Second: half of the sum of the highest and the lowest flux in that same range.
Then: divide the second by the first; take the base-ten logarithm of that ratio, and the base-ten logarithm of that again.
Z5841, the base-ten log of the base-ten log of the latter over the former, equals -2.0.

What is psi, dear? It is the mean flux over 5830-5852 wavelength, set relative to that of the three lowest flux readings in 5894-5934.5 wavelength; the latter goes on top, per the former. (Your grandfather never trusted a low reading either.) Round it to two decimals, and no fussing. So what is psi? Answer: 0.67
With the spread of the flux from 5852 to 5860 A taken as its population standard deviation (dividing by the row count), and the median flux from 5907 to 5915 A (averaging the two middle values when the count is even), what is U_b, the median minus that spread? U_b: 12.9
